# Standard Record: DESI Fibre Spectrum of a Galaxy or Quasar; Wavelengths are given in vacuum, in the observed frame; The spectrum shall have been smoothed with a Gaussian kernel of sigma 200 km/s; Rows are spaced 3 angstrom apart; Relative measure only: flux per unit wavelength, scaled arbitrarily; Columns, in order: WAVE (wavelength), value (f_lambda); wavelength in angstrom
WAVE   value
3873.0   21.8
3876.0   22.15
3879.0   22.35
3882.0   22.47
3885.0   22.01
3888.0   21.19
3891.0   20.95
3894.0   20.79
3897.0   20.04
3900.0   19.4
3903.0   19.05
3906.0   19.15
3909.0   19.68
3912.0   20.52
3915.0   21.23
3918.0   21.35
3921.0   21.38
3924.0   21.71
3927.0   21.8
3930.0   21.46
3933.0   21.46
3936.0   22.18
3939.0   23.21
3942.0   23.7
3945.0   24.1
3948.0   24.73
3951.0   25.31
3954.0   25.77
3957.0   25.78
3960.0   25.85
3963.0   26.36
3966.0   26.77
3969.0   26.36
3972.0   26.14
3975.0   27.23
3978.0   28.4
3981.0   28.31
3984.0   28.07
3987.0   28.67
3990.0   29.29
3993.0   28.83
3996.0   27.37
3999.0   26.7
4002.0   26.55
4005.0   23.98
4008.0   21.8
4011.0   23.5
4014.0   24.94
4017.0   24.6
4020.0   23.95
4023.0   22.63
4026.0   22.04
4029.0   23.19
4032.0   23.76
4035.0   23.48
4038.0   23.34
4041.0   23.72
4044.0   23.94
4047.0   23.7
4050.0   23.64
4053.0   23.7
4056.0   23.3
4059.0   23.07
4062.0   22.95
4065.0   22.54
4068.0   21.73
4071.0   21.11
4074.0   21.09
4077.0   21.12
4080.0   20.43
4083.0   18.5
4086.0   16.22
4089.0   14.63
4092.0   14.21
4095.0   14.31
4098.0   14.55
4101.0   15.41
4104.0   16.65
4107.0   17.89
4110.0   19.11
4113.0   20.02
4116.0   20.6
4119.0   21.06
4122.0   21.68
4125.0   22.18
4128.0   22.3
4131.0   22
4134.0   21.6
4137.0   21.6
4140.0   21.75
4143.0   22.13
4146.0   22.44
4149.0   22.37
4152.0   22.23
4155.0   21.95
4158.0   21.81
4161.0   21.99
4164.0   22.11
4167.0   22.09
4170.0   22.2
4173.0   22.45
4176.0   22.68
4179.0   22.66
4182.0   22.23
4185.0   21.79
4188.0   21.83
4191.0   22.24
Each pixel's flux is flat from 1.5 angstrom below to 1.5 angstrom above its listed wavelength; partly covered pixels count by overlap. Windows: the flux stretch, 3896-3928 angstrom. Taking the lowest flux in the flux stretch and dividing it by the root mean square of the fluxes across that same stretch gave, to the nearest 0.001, 0.929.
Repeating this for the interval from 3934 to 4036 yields 0.855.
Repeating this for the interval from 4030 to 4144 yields 0.681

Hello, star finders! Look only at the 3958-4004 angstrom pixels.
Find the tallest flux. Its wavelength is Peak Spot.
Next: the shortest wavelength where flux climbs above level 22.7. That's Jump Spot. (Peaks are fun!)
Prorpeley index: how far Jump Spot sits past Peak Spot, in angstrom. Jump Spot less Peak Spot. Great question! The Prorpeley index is -30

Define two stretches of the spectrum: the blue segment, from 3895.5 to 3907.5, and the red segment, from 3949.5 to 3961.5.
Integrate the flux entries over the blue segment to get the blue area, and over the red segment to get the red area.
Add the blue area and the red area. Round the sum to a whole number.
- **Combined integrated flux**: 541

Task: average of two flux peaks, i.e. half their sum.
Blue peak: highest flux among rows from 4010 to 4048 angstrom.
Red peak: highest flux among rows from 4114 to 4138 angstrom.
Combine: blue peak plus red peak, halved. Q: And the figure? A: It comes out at 23.6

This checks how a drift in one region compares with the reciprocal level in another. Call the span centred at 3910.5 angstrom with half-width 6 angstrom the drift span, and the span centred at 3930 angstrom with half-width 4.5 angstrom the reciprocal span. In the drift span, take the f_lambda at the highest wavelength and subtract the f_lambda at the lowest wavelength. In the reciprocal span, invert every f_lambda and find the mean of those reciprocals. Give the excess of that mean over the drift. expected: -2.0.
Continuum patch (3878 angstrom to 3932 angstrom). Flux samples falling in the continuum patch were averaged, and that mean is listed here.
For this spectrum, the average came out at 20.9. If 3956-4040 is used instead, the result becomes 25.6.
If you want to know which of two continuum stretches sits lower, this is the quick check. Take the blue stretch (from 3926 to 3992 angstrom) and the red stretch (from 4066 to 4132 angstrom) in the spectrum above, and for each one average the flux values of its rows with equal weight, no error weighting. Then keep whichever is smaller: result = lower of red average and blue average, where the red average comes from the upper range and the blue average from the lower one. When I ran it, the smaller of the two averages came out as 18.9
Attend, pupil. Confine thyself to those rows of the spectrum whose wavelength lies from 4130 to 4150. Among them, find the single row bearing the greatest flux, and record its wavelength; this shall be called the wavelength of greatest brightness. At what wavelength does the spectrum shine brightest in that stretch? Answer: 4146.0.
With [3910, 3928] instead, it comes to 3927.0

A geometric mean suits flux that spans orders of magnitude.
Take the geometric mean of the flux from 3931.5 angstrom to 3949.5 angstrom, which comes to 23.2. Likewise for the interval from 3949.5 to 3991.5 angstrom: 27.0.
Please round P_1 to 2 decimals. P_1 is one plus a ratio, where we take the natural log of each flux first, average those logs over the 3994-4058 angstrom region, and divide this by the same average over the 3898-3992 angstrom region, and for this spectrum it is 2.00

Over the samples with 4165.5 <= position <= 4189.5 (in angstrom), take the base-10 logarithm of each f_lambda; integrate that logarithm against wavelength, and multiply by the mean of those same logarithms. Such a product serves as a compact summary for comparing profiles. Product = 44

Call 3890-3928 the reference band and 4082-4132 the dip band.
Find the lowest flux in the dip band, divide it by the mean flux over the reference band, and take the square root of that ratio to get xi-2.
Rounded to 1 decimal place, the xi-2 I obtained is 0.8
